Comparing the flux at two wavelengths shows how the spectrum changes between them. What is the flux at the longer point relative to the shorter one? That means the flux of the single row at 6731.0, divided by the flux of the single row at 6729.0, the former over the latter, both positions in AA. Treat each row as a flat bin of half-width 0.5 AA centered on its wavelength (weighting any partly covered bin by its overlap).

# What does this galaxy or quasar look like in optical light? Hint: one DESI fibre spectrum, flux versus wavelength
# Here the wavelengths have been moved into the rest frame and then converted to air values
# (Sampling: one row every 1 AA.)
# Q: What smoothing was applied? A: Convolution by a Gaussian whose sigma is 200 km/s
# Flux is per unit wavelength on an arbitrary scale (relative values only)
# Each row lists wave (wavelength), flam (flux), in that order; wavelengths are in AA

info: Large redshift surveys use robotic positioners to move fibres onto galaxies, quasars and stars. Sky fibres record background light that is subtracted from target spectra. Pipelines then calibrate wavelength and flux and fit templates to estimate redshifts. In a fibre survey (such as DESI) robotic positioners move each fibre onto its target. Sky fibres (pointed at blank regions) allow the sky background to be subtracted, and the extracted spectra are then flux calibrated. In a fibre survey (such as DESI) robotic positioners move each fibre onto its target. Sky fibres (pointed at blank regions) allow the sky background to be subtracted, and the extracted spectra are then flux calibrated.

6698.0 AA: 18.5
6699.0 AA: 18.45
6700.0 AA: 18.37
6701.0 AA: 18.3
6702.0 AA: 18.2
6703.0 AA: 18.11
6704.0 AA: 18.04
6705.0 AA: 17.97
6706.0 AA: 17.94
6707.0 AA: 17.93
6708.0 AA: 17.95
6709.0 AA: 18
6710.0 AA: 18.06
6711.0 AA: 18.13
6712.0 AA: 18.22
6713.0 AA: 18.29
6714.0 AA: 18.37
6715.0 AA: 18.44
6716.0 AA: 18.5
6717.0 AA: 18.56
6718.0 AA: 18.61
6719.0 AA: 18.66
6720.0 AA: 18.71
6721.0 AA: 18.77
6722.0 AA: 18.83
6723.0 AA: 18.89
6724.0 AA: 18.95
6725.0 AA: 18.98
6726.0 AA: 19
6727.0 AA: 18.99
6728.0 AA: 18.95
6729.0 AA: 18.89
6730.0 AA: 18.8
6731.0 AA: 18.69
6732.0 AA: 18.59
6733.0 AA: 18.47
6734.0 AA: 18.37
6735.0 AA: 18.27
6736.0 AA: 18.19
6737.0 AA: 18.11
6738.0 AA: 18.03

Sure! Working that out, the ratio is 0.99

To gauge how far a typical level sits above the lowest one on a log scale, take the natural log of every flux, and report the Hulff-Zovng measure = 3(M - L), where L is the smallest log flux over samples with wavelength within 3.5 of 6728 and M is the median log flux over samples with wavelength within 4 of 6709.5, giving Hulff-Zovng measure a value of -0.11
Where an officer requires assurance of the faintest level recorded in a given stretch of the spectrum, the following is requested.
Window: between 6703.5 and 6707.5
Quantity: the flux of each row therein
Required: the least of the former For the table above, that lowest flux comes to 17.93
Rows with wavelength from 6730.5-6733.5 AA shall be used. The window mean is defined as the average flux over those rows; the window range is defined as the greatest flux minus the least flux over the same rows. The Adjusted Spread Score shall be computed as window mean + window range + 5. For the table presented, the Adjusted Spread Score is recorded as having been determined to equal 23.8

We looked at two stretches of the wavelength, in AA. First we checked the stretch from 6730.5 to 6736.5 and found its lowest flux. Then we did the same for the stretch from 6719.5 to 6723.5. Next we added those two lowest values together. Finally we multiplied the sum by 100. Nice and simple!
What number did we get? 3690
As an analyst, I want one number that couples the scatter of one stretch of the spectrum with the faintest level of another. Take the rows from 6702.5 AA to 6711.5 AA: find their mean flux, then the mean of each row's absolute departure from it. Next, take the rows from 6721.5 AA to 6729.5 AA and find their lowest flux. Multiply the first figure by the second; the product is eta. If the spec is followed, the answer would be 1.2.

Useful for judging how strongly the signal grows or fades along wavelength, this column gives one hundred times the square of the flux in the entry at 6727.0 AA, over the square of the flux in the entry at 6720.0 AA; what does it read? 103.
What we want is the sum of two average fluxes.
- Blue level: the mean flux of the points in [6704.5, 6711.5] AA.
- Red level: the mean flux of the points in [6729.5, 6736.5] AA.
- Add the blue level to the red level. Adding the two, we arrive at 36.5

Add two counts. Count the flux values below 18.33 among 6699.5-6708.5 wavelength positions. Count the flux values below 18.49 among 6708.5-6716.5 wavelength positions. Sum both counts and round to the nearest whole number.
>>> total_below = 15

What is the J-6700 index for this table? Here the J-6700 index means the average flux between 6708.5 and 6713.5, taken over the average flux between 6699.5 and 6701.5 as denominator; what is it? 0.989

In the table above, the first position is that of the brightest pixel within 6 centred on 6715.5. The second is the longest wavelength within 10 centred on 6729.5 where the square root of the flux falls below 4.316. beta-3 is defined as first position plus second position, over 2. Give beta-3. 6726.0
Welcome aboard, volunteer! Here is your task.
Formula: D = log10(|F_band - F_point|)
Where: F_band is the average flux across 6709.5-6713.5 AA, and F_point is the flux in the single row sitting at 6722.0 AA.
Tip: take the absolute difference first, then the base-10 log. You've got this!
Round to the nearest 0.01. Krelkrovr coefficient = -0.18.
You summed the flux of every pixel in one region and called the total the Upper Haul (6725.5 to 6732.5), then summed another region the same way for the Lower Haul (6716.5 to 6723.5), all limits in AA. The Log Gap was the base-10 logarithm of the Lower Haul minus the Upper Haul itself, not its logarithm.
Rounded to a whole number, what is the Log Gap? -130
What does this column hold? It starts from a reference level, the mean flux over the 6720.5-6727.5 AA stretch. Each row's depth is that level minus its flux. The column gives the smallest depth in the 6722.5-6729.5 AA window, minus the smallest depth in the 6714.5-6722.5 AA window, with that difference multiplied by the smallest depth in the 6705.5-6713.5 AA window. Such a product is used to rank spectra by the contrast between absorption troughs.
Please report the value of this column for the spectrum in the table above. -0.11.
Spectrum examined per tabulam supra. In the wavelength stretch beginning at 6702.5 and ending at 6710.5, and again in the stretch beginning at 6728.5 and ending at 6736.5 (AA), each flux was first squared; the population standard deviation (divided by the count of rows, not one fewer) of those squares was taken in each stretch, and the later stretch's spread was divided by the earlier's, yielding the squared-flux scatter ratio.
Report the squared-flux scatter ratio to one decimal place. 4.0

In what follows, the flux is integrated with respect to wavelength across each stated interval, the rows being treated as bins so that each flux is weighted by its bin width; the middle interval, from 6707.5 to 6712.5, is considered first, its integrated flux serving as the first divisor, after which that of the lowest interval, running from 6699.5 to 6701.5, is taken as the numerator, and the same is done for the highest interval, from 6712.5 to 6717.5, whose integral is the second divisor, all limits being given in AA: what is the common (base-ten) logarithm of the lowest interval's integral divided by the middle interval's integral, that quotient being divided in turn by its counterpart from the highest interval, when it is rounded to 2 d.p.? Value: -2.36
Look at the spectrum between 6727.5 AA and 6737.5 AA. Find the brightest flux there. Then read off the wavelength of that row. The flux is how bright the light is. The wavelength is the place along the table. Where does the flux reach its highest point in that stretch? 6728.0 AA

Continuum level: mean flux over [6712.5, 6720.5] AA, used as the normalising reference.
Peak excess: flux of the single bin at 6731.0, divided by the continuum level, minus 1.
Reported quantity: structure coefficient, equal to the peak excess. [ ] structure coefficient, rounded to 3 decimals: 0.009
